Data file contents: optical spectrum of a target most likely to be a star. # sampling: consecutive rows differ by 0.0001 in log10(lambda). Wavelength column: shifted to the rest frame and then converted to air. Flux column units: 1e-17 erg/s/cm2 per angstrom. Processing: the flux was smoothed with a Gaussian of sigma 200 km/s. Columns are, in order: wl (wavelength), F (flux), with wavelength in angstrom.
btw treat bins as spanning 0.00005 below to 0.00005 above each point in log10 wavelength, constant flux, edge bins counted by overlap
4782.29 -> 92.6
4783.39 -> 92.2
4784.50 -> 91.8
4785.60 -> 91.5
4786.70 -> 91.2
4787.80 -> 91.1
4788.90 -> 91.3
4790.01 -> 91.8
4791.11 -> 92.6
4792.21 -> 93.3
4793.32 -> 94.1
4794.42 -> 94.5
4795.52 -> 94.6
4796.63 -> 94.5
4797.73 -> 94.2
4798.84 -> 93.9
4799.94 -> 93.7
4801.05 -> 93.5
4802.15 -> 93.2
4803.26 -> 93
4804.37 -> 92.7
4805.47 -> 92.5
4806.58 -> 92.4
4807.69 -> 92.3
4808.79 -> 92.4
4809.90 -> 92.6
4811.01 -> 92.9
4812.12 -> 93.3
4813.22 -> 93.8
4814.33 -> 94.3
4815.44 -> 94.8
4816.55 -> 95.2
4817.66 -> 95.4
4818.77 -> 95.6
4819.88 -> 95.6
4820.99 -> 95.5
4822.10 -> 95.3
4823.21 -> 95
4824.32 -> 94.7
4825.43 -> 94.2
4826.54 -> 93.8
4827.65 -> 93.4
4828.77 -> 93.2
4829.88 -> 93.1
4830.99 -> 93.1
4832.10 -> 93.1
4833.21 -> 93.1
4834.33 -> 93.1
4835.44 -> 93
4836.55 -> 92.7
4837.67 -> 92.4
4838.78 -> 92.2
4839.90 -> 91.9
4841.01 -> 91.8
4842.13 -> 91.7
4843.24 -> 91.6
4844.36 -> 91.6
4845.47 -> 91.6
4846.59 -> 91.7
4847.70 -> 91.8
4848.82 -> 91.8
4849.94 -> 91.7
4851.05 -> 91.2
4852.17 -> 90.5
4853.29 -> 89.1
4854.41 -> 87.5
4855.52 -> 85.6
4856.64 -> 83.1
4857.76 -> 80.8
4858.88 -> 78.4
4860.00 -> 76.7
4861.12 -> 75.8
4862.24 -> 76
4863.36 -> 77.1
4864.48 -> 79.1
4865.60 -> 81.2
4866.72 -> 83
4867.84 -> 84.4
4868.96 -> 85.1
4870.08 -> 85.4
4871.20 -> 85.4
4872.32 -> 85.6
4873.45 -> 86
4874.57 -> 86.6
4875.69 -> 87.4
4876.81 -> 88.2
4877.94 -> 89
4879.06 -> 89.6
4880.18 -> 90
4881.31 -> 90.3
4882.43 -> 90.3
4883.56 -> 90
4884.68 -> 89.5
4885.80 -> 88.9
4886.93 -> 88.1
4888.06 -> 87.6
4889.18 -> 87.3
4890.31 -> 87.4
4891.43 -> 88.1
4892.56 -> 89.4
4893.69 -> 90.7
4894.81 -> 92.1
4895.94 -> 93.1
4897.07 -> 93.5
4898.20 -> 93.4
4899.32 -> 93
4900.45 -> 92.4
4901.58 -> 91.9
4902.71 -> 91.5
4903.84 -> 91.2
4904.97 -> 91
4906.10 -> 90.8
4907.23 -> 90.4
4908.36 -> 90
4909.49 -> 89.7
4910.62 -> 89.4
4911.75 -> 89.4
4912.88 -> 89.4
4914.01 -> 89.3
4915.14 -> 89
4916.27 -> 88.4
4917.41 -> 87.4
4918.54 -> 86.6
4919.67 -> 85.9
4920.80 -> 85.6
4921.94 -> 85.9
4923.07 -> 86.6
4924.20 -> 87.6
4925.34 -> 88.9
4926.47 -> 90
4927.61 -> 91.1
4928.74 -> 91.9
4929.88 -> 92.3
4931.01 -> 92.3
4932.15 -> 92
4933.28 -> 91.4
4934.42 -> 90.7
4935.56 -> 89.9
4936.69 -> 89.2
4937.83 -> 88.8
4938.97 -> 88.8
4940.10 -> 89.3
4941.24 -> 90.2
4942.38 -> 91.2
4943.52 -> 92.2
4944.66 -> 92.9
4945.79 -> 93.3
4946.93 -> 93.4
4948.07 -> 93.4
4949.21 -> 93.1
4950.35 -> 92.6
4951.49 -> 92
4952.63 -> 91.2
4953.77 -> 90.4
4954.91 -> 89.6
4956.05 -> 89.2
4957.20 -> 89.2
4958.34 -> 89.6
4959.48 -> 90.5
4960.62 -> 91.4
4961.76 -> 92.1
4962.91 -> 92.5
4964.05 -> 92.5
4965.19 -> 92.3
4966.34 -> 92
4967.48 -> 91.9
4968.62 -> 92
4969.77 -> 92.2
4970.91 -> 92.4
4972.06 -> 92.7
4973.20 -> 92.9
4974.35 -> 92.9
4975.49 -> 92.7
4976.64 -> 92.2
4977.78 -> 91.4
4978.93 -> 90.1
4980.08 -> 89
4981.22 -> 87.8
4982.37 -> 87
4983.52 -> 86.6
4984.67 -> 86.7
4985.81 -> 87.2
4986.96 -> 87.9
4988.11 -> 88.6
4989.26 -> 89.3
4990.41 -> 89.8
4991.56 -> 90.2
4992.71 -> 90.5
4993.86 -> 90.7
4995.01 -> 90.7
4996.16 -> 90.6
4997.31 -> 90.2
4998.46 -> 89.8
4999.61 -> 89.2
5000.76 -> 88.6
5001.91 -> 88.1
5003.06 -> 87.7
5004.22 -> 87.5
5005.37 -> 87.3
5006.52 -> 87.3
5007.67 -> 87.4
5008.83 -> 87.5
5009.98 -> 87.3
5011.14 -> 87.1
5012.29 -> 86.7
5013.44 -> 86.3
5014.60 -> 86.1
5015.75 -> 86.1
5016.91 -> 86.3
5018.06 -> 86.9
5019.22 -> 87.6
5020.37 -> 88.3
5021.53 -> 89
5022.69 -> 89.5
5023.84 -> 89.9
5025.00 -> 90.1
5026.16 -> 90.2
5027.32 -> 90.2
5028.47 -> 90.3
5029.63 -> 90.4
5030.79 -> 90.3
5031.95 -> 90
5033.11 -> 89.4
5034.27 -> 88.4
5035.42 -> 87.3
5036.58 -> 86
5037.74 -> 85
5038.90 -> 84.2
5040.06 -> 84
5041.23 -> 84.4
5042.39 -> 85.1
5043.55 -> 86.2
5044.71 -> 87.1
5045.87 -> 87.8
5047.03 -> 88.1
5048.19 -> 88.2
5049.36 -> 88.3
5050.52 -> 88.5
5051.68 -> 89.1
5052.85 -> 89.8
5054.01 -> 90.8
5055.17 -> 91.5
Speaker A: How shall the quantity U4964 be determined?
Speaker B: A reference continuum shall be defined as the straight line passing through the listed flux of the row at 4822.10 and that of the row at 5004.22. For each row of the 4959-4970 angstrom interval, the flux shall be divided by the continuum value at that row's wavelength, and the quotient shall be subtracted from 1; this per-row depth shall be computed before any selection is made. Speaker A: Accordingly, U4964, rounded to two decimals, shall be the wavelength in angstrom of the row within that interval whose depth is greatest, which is 4959.48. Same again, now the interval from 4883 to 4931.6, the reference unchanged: 4920.80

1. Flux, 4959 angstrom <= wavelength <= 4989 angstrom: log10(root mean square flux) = 1.96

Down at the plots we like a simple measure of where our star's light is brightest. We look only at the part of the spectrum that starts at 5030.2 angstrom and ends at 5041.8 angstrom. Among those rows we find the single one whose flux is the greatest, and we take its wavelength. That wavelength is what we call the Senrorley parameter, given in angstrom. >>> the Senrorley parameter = 5030.79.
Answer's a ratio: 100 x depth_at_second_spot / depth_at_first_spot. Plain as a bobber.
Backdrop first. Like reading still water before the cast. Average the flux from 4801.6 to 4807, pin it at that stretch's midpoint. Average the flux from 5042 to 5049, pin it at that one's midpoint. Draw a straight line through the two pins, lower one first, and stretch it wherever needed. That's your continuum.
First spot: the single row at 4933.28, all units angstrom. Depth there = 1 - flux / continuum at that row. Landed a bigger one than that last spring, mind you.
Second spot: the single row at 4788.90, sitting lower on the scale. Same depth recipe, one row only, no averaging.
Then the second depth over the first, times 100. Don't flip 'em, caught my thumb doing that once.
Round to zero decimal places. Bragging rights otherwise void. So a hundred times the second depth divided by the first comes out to -105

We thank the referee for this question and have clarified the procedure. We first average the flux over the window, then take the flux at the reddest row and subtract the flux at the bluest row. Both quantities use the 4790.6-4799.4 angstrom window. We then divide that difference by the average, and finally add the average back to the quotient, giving 94.0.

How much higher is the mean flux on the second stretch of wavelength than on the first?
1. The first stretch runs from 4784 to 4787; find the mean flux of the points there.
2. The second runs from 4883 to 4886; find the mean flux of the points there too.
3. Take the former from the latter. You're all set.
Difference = -2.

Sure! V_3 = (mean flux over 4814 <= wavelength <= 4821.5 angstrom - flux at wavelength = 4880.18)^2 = 27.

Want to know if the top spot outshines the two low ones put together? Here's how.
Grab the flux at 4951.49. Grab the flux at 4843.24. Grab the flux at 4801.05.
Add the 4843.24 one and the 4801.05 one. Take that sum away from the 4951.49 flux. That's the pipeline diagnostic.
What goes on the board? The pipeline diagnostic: -93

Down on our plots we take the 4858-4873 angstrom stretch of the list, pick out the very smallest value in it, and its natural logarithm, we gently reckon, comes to 4.33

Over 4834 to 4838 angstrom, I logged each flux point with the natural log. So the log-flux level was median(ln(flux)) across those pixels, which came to 4.53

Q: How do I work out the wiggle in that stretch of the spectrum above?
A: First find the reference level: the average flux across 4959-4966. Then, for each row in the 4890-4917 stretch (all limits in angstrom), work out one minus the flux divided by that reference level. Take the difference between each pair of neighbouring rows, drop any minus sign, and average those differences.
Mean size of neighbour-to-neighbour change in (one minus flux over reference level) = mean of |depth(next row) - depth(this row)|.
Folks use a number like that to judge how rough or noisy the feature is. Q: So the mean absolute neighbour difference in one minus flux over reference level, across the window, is 0.0053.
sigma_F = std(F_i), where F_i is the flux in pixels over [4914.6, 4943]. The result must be 2.1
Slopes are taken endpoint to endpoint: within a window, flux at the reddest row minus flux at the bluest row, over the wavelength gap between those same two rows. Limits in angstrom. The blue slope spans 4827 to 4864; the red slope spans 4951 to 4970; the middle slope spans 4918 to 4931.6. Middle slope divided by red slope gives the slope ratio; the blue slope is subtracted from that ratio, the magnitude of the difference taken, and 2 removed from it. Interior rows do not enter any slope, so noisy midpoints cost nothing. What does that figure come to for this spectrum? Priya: 40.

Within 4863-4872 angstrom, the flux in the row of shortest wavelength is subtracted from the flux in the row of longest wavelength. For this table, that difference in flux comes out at 8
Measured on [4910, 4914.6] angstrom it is 0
